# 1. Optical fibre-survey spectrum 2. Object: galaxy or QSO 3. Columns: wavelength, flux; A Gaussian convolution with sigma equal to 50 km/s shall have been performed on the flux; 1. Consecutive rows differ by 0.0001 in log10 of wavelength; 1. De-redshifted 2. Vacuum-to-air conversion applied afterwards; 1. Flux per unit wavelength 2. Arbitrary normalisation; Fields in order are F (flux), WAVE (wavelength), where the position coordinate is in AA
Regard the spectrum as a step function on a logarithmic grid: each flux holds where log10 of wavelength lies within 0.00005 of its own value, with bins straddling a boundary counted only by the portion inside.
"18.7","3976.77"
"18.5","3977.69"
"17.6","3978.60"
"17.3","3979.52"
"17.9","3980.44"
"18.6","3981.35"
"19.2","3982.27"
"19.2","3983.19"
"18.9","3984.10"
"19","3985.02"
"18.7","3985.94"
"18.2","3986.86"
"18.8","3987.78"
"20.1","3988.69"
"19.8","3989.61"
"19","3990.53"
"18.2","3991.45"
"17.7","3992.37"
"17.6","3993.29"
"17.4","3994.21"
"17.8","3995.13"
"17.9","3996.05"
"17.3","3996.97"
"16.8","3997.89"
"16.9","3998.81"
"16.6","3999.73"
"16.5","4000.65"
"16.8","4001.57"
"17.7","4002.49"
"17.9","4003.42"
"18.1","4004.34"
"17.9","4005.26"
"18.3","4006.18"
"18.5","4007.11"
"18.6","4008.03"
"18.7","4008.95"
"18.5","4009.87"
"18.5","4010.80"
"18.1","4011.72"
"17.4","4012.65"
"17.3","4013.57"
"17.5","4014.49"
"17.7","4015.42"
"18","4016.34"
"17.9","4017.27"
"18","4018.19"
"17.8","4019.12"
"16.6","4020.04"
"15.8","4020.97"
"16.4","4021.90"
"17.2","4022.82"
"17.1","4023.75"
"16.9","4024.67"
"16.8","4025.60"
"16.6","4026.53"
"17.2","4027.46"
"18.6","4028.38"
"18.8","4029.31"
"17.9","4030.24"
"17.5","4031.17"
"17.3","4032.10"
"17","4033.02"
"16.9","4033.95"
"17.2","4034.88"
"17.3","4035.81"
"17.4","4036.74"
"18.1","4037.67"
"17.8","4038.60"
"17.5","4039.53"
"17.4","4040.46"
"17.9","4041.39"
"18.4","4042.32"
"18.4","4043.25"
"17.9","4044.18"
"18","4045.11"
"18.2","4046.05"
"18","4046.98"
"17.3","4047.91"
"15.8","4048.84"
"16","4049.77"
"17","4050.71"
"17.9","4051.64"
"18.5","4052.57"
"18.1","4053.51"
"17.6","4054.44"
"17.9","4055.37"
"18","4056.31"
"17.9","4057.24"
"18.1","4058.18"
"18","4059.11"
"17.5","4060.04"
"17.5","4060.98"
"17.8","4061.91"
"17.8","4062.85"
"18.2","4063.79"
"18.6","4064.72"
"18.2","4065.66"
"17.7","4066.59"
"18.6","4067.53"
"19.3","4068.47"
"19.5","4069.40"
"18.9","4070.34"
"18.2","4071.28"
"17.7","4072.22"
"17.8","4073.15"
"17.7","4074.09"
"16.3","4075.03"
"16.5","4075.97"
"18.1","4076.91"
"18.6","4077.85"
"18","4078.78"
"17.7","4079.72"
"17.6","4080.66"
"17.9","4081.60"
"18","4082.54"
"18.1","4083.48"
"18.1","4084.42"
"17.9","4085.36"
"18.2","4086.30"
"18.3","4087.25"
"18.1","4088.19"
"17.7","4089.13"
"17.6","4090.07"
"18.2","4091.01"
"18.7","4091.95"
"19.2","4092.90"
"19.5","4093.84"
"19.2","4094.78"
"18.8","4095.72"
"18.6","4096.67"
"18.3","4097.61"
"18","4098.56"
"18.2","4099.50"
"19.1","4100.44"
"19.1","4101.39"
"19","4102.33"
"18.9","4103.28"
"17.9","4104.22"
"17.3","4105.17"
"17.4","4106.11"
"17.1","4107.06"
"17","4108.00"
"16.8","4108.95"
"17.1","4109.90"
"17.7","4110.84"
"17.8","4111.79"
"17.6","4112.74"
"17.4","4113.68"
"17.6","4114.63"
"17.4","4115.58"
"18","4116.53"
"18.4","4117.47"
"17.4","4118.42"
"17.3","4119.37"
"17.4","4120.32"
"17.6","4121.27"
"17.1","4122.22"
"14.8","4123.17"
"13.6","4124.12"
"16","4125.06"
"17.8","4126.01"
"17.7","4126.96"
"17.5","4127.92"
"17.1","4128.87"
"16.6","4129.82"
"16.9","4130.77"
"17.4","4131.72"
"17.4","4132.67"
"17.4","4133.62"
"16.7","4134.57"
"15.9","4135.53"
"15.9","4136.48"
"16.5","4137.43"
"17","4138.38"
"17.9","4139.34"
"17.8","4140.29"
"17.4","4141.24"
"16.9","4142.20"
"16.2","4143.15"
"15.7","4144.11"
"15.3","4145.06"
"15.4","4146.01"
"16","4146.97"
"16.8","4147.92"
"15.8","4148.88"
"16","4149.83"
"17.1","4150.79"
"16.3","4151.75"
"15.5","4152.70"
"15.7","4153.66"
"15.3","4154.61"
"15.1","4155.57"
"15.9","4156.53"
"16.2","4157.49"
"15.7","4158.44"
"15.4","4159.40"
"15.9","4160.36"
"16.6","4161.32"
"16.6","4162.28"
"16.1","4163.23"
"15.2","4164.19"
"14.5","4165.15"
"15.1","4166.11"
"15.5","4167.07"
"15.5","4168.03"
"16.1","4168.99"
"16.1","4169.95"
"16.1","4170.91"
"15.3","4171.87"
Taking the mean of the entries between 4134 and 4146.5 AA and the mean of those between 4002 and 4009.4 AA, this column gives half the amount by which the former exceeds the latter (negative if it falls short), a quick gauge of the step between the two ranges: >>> -0.85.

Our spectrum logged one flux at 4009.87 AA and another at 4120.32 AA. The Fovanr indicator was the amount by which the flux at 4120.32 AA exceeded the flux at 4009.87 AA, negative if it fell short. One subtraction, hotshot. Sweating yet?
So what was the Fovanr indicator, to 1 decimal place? -1.1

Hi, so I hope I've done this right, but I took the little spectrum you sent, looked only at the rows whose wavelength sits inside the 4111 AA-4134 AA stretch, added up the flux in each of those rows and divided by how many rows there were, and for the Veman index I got 17.1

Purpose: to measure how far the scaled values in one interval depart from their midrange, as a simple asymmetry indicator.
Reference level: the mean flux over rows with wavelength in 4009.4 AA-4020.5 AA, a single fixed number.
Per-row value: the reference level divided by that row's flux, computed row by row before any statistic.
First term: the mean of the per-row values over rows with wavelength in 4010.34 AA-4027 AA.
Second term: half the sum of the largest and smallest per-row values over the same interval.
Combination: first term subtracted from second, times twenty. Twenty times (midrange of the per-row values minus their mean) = 0.3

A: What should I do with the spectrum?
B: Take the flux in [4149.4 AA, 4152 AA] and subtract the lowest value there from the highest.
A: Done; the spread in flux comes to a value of 1.1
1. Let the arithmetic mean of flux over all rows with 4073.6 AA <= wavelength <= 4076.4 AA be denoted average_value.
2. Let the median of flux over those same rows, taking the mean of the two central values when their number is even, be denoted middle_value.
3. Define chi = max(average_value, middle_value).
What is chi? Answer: 16.8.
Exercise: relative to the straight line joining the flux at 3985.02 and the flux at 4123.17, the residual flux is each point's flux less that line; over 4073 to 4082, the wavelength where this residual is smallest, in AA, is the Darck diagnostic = 4075.03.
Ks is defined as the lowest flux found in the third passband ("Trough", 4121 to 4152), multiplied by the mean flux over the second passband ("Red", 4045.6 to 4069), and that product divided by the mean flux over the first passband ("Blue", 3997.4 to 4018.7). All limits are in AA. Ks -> 13.7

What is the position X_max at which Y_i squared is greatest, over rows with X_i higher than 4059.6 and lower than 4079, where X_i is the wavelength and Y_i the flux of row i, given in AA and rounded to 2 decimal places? 4069.40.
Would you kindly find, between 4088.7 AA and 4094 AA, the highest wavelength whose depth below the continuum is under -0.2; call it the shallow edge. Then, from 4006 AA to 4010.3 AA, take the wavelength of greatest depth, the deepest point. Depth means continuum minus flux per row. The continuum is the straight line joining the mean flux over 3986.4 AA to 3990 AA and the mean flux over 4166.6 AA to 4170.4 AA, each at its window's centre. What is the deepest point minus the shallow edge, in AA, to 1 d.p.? -87.7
